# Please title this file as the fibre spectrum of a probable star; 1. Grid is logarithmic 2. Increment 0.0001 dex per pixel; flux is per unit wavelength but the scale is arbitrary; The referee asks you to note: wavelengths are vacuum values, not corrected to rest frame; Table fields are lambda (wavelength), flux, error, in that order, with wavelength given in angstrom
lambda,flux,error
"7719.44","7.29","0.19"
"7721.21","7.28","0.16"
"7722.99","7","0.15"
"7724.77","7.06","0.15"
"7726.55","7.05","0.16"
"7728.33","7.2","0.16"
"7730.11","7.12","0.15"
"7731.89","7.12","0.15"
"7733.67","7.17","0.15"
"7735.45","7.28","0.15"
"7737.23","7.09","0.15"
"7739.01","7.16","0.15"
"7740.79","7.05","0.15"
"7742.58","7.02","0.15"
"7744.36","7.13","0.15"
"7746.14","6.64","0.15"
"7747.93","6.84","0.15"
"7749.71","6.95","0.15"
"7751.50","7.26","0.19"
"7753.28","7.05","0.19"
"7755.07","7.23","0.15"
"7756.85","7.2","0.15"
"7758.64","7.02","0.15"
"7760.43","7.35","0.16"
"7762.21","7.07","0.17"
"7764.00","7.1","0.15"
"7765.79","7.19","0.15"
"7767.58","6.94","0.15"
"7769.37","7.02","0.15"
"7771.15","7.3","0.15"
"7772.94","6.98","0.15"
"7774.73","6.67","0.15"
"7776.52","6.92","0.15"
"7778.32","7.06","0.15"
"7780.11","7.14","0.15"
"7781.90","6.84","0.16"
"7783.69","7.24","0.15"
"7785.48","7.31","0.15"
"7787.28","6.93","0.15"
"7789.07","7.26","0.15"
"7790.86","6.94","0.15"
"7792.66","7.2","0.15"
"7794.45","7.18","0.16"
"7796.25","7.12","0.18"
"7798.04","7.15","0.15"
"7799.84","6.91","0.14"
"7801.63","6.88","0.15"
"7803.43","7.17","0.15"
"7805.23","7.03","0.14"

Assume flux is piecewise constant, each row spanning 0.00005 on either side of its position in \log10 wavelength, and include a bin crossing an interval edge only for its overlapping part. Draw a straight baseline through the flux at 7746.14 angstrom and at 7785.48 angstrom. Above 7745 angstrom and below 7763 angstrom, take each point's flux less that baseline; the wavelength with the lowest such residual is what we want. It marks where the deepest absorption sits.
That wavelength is 7746.14 angstrom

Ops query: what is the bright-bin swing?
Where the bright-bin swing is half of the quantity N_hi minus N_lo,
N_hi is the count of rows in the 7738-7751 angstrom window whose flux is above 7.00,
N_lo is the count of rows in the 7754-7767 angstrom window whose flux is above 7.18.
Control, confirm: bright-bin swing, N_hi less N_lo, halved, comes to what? 0.0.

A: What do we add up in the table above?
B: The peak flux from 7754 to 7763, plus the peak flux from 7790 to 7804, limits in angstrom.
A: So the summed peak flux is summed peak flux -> 14.55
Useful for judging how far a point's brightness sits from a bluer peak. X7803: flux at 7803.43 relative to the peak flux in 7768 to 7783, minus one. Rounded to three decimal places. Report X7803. -0.018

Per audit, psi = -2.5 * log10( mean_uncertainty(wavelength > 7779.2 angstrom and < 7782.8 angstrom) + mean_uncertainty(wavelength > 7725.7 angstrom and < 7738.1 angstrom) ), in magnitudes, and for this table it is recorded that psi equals 1.28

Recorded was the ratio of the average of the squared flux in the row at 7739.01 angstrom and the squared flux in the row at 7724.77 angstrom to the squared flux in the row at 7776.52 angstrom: 1.06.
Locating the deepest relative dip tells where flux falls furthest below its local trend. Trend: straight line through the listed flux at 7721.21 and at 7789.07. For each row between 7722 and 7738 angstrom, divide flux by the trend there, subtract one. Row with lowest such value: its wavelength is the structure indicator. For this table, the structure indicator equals 7722.99 angstrom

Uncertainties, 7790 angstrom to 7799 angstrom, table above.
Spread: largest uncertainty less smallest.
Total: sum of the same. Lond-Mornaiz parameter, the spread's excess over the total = -0.760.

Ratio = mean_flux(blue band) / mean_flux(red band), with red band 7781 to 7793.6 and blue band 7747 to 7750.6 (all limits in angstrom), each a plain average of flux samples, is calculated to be 0.97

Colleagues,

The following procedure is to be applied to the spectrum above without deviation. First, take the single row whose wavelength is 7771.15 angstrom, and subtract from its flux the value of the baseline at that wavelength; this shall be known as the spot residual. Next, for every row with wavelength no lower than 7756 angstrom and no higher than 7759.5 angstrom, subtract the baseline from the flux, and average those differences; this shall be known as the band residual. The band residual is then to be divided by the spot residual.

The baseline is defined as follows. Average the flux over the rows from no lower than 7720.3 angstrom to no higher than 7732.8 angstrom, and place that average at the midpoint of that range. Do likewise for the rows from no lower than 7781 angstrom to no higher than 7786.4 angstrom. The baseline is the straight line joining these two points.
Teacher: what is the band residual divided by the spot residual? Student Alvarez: -0.1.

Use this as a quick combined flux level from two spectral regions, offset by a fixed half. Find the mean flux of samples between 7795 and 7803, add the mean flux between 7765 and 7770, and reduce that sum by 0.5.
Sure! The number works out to 13.6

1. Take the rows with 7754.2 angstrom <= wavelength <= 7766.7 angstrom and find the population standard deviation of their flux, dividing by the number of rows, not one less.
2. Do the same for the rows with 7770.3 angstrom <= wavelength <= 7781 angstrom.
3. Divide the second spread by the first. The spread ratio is 1.9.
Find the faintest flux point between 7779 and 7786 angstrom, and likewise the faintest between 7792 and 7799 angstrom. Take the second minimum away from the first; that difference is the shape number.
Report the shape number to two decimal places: -0.28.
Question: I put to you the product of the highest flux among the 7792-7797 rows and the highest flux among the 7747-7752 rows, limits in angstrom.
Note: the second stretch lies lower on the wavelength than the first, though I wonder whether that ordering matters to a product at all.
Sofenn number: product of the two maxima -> 52.27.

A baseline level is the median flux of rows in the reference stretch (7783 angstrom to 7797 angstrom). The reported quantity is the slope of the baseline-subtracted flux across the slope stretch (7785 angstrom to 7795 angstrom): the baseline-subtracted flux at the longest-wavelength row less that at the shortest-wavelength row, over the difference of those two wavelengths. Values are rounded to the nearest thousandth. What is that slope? -0.014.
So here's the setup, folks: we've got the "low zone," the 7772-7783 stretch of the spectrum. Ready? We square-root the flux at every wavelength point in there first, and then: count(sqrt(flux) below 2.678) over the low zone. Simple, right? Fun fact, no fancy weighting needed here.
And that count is 6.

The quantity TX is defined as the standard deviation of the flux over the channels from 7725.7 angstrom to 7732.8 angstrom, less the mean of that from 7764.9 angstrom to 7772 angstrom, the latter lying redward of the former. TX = -7.06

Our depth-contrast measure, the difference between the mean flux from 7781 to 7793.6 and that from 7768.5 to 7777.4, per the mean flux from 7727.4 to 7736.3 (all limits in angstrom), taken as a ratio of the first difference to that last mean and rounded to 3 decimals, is 0.017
